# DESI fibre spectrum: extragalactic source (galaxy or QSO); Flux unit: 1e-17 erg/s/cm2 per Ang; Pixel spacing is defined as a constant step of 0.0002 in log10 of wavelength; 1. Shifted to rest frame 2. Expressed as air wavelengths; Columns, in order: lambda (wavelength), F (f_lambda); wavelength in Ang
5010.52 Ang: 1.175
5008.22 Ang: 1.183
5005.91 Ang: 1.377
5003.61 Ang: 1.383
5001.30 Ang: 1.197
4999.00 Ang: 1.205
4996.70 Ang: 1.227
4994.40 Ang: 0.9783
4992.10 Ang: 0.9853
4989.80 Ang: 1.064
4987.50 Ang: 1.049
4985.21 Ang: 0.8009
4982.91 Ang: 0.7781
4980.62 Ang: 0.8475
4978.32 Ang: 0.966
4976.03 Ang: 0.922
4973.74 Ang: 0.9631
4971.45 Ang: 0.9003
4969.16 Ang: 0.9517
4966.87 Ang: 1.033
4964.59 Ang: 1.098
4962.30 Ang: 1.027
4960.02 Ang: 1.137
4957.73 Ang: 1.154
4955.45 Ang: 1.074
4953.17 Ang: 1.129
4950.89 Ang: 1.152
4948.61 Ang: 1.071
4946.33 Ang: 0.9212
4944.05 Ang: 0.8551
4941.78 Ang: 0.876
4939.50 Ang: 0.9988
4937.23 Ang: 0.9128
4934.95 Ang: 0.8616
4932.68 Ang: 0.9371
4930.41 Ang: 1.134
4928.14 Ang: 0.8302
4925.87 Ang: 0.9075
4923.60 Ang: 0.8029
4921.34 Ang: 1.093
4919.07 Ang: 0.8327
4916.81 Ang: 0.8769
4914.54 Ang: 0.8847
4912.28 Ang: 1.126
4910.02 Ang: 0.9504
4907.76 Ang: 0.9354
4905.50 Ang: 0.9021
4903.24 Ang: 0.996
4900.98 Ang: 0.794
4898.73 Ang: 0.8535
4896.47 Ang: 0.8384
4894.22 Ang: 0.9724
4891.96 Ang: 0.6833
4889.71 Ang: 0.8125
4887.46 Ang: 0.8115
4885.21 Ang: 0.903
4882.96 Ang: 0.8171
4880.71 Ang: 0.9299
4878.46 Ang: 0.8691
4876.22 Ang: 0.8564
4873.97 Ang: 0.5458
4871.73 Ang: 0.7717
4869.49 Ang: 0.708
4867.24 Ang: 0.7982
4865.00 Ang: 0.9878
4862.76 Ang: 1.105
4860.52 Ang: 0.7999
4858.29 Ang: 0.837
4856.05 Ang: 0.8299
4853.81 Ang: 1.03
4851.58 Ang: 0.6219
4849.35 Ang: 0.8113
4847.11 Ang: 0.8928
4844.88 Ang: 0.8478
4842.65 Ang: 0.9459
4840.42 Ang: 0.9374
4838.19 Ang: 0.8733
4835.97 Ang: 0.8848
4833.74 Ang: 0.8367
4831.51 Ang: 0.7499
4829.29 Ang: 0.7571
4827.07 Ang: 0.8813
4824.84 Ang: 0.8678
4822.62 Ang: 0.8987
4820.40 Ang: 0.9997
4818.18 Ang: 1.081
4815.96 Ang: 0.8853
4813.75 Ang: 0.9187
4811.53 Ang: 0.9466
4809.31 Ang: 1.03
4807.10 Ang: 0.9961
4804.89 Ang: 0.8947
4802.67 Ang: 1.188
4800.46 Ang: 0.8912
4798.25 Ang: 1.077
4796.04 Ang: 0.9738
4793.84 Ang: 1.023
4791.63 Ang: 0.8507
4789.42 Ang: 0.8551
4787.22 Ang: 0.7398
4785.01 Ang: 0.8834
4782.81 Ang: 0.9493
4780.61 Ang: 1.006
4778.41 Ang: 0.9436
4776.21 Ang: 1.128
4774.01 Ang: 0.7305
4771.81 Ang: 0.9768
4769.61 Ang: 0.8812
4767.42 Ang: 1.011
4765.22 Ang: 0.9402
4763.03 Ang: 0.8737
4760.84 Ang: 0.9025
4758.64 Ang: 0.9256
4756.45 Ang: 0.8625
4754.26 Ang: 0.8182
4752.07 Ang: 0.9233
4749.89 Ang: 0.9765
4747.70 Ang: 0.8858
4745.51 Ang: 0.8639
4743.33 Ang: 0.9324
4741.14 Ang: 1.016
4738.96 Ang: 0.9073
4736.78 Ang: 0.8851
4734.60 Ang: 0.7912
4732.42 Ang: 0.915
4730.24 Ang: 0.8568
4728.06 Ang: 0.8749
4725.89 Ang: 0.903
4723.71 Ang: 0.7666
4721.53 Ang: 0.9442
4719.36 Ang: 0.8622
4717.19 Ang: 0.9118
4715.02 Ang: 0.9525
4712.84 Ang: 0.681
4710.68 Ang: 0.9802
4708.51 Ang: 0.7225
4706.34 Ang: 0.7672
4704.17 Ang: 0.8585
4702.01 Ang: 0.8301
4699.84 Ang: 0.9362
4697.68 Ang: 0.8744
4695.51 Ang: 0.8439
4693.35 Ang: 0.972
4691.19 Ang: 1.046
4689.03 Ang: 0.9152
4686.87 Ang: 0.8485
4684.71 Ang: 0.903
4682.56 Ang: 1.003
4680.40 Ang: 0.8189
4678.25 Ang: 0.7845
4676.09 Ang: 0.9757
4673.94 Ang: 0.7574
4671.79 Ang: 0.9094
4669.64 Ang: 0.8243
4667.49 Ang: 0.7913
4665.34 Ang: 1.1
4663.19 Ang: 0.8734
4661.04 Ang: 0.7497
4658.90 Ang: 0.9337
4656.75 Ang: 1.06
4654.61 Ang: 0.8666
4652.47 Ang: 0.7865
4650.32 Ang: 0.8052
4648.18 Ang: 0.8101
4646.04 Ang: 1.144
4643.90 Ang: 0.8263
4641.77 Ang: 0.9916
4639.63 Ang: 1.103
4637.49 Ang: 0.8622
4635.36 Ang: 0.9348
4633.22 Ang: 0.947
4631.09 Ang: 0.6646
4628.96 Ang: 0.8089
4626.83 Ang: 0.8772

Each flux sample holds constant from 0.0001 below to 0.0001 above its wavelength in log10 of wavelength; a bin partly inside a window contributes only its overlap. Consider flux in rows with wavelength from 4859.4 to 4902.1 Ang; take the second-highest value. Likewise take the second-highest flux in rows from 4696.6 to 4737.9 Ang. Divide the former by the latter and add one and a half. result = 2.54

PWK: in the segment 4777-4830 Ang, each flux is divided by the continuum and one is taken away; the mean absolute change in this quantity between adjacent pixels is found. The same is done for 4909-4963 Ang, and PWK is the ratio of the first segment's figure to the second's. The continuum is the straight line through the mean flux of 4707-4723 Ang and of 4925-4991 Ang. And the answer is 0.96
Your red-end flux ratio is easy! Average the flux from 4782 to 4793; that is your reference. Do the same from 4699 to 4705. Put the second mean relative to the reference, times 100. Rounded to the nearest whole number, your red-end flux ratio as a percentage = 102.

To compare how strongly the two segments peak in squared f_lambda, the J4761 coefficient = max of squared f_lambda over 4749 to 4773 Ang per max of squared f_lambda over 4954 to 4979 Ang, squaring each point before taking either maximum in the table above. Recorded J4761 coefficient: 0.77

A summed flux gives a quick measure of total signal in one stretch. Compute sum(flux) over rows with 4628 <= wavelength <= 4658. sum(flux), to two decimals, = 12.61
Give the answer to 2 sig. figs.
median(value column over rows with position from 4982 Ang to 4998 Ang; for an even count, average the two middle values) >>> 0.99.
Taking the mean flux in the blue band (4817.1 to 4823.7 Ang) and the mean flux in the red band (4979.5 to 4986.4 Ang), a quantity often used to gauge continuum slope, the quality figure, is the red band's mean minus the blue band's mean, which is -0.18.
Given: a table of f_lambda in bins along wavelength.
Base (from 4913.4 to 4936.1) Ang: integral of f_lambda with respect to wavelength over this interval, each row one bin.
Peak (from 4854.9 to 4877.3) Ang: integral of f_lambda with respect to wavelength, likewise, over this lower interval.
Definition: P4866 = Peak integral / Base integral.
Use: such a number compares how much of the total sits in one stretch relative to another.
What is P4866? 0.89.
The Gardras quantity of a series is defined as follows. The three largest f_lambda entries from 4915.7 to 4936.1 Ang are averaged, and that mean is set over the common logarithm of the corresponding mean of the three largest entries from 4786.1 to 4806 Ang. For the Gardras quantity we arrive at 26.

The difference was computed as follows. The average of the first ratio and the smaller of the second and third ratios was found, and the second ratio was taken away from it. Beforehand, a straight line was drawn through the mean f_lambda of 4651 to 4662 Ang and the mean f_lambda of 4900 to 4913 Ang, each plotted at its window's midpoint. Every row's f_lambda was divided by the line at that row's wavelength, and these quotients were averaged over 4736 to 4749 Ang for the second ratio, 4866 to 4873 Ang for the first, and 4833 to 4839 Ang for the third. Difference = -0.14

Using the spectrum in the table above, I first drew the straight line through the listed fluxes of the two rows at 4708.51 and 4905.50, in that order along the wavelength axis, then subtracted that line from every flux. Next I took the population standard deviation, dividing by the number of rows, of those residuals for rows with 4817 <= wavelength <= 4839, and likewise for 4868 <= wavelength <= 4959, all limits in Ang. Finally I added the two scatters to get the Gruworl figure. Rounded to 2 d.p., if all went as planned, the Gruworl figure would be 0.22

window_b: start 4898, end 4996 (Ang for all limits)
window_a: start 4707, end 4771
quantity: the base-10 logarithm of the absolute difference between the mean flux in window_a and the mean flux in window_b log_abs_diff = -1.1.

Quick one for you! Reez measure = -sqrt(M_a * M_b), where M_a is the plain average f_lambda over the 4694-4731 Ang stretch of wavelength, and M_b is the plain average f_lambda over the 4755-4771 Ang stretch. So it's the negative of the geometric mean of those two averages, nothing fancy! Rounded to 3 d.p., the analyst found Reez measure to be -0.885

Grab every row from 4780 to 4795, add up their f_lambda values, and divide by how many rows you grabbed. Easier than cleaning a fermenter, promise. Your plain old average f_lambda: 0.90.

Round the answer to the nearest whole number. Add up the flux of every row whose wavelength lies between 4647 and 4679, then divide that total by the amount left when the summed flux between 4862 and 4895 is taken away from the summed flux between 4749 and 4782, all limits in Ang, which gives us 10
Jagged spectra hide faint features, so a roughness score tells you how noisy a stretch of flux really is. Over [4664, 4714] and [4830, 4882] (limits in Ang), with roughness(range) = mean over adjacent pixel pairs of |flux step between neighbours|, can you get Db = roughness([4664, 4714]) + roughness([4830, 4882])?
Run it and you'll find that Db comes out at 0.24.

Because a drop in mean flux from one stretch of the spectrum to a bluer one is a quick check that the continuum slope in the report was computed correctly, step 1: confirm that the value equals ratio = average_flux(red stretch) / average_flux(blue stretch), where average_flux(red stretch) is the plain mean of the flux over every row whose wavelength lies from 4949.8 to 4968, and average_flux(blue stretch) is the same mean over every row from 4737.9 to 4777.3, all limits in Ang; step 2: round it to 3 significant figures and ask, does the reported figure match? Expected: 1.20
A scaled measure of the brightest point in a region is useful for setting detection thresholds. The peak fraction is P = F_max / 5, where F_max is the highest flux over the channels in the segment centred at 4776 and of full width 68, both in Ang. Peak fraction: 0.238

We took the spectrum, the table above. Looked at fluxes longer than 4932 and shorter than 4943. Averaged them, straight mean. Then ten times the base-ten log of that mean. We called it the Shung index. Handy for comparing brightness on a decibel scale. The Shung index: -0.38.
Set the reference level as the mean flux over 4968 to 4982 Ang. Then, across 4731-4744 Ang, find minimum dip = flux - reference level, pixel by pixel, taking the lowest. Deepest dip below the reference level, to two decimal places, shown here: -0.13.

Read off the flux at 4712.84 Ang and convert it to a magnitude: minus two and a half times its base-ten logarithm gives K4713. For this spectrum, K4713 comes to 0.42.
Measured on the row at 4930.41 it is -0.14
